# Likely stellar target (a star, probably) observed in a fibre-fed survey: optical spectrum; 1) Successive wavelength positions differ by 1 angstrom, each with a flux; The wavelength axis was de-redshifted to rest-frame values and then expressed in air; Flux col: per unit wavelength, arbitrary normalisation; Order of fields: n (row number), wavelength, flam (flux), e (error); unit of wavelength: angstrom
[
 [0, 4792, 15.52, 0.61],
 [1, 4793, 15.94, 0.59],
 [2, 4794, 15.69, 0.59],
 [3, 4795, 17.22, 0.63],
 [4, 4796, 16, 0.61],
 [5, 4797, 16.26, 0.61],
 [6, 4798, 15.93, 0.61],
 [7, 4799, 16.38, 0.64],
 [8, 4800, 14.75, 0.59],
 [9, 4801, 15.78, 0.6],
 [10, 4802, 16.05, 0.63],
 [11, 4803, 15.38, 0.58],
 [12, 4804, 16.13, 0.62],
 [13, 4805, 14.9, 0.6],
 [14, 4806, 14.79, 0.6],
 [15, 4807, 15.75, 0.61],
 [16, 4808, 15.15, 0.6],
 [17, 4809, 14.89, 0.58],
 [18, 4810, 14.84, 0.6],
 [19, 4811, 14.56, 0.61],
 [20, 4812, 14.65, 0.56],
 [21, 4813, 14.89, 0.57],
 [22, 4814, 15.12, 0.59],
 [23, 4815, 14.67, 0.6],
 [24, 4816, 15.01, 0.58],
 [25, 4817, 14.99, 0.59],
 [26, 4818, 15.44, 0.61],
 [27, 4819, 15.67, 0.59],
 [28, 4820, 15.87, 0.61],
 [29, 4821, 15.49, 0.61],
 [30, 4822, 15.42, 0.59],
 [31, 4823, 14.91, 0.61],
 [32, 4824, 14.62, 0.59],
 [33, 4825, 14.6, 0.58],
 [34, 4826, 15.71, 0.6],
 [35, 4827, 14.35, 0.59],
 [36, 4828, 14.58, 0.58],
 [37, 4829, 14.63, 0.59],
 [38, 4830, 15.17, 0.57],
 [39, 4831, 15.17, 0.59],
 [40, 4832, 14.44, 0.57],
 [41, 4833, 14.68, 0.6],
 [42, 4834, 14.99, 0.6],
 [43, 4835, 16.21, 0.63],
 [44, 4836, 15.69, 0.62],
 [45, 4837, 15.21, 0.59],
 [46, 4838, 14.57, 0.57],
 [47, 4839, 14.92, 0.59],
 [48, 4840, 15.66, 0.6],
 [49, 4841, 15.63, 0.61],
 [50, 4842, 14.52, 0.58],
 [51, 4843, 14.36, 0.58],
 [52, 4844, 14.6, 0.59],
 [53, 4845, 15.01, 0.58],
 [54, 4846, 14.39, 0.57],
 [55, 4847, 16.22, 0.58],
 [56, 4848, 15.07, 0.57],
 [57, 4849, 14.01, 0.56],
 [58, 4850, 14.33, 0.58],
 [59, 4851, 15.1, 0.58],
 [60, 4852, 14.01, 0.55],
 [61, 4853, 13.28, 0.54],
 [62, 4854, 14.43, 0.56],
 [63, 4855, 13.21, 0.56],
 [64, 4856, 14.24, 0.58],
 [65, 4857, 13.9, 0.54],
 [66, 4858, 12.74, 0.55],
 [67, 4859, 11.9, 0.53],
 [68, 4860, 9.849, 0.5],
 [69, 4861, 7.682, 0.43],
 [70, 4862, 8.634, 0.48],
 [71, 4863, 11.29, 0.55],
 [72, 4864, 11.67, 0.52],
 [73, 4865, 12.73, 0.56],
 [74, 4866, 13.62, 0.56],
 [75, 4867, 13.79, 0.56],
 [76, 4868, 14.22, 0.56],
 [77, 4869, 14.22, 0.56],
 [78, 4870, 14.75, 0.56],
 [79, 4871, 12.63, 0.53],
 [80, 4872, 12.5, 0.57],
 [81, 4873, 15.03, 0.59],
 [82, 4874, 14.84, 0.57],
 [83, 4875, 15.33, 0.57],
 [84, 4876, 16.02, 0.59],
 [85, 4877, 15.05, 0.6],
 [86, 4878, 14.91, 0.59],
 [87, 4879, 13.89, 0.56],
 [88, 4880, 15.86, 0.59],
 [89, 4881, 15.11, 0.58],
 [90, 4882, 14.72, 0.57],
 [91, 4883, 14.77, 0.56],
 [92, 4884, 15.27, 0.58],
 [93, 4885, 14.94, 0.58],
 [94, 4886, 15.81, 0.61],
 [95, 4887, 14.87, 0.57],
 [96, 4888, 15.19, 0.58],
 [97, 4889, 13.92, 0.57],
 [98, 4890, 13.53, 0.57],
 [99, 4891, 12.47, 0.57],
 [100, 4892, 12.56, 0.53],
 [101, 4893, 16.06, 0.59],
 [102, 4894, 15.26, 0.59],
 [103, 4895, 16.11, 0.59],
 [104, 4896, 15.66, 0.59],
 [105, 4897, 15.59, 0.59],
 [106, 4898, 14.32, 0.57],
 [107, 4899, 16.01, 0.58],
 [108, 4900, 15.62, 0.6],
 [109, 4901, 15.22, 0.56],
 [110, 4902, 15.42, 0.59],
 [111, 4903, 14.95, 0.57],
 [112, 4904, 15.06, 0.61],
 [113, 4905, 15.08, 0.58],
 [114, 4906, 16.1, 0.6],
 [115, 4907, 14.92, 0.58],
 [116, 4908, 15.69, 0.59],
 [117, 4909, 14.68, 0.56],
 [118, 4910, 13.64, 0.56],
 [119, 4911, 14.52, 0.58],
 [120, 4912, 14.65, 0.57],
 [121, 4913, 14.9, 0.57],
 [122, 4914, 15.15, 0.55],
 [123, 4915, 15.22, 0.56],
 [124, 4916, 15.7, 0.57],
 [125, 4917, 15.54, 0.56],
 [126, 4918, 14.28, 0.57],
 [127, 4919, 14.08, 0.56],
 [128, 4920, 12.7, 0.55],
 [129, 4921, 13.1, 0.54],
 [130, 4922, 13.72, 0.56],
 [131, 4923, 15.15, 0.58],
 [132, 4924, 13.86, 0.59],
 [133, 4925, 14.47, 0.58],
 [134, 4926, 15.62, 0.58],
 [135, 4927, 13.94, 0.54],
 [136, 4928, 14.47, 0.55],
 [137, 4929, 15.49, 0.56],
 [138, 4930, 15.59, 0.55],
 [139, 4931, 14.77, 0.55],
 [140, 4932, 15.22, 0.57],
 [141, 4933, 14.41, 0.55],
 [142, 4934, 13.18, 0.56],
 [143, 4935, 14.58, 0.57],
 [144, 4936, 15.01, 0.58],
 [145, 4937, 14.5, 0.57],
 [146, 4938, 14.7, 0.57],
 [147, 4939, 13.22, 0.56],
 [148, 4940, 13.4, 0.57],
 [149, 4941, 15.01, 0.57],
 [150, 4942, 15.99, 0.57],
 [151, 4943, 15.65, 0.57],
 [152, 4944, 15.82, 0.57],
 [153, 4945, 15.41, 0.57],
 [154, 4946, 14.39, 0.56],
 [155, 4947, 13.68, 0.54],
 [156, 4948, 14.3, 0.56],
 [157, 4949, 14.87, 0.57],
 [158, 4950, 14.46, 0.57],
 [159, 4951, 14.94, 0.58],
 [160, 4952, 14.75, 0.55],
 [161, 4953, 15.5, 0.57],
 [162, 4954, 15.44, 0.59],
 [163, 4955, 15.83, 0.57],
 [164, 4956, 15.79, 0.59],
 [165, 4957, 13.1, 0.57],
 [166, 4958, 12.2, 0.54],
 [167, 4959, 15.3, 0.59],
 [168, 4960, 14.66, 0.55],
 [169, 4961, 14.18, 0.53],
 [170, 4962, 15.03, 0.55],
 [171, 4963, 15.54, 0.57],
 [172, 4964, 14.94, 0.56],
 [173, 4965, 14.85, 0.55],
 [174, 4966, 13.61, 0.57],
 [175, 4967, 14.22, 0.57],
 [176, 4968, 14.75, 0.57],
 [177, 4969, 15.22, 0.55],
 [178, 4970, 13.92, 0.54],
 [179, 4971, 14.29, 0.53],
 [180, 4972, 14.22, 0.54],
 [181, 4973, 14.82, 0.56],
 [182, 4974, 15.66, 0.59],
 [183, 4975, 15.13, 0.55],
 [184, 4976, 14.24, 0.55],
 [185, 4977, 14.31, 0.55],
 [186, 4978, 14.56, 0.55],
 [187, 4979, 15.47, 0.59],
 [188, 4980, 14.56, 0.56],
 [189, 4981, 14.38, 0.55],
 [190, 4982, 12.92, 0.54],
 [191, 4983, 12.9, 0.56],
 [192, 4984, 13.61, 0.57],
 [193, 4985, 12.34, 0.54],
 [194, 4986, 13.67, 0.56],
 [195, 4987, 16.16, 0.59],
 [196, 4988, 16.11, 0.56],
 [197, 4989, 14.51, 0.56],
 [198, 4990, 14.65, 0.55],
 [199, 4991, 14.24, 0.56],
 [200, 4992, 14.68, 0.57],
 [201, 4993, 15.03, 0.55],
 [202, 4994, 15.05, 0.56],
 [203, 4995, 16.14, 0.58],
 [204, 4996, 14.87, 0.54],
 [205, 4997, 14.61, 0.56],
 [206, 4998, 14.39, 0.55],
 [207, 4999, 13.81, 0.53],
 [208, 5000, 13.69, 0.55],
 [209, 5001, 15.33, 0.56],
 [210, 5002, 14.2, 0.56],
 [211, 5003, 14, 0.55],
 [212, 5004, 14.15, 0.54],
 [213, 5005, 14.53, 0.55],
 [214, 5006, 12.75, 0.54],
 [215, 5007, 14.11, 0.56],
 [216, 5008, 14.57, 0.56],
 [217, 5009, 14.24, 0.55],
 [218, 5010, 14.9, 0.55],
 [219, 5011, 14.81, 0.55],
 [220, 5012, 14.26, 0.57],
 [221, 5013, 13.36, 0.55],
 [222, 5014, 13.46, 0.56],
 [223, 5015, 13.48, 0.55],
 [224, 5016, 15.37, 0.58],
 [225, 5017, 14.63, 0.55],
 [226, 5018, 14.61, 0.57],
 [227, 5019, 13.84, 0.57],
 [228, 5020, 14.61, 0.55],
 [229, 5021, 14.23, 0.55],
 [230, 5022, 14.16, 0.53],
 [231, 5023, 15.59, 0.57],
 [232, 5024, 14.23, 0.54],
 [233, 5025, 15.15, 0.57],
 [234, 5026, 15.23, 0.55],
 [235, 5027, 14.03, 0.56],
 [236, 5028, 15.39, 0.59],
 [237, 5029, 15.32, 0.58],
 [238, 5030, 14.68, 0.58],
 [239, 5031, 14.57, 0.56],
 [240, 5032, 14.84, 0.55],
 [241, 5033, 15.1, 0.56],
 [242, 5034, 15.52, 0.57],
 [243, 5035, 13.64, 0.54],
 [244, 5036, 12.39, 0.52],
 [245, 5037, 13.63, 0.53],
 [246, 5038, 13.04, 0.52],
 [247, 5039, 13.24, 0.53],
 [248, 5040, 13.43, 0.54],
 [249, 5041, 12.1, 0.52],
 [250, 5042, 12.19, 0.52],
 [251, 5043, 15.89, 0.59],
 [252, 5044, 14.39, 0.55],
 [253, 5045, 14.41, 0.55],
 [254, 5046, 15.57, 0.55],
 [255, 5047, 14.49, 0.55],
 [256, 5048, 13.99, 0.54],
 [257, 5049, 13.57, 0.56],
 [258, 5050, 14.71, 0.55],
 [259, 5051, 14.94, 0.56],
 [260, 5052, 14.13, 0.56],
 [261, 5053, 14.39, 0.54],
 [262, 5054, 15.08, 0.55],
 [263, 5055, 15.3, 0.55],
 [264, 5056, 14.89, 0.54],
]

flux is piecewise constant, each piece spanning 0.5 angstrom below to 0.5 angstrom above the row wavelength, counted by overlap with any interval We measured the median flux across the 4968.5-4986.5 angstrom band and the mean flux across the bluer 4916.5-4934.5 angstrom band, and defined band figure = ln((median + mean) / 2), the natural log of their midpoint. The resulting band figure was 2.66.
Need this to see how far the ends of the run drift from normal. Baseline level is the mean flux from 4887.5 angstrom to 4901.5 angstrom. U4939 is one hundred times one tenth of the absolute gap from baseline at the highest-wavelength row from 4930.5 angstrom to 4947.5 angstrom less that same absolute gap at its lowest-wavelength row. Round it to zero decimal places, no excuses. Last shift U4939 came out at 11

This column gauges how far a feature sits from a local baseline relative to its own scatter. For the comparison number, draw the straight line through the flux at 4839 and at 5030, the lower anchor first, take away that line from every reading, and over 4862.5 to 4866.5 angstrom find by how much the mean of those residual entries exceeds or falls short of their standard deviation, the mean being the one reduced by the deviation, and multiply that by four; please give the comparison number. -14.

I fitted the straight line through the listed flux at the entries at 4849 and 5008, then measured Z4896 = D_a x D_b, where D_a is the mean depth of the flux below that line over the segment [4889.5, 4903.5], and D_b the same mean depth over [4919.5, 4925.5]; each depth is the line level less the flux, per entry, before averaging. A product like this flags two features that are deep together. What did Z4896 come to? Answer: -0.32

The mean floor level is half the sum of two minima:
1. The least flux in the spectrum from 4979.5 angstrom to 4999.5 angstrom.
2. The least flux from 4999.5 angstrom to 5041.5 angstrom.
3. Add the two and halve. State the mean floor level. 12.2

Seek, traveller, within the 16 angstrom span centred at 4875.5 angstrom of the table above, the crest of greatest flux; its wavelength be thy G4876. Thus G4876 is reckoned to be 4876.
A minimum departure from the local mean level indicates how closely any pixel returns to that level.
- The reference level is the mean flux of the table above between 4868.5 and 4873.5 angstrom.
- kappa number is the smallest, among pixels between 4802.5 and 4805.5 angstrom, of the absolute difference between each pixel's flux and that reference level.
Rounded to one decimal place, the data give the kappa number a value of 1.1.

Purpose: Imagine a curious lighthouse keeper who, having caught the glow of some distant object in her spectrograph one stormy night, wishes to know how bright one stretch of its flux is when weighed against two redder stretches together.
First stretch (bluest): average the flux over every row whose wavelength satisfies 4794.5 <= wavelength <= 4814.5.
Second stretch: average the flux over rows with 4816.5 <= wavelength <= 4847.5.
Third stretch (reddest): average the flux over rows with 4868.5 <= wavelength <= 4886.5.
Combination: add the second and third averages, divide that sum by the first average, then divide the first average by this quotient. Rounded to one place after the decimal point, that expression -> 8.0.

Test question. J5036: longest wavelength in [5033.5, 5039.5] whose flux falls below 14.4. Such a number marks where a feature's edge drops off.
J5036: 5039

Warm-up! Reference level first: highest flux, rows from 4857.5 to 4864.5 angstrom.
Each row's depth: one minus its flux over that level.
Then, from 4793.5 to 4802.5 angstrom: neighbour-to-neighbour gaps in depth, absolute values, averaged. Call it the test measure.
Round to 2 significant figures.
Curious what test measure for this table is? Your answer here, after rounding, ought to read 0.066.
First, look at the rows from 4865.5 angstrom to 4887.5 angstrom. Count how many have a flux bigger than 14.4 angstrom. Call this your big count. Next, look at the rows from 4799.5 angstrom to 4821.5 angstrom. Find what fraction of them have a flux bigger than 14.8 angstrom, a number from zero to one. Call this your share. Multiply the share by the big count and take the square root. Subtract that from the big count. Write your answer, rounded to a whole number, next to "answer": 12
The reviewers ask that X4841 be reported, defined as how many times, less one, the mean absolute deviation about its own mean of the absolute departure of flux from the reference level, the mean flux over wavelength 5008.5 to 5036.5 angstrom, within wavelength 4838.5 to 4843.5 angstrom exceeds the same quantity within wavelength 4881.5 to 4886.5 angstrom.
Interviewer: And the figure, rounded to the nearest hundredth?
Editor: 0.32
